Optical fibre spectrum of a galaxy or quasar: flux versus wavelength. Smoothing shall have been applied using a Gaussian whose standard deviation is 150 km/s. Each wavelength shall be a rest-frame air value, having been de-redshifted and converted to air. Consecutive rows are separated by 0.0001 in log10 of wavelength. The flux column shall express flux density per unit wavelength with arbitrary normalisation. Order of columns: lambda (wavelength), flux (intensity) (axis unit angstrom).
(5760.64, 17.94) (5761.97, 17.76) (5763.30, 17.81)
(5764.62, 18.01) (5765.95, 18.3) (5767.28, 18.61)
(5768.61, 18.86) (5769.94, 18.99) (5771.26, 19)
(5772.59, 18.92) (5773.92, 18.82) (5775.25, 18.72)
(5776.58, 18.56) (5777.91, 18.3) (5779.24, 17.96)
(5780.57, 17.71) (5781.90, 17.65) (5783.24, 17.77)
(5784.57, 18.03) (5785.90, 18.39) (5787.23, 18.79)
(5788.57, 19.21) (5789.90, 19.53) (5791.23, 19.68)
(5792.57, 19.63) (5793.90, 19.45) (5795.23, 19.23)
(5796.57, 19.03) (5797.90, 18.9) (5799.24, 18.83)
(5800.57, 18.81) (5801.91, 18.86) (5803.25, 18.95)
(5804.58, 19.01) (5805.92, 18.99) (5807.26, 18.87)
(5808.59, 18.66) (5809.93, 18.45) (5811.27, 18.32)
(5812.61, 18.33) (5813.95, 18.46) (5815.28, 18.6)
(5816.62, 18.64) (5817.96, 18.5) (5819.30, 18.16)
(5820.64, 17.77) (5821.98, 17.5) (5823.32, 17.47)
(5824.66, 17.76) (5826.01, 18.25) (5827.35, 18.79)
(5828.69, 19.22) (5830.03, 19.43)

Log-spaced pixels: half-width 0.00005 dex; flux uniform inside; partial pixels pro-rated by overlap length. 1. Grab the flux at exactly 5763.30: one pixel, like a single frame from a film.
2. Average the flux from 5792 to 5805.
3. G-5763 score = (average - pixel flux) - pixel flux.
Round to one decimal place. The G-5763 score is -16.5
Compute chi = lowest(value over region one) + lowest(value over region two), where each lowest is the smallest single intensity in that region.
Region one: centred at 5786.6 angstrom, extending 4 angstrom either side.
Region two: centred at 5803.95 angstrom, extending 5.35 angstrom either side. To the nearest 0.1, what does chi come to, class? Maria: 36.4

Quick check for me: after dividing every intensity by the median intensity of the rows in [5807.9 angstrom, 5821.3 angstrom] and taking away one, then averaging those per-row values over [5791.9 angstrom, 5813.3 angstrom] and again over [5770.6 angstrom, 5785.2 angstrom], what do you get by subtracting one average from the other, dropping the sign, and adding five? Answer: 5.03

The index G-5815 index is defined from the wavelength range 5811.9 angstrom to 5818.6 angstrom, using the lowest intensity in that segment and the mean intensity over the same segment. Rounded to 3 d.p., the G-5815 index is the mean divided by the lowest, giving 1.010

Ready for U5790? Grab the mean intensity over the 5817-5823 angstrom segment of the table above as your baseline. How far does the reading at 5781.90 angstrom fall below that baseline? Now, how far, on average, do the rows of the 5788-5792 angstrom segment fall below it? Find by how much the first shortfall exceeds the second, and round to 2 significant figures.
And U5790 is 1.8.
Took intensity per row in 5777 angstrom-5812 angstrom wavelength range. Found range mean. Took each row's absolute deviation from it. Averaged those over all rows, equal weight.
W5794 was 0.47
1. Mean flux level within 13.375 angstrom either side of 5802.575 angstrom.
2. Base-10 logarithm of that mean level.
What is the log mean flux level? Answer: 1.28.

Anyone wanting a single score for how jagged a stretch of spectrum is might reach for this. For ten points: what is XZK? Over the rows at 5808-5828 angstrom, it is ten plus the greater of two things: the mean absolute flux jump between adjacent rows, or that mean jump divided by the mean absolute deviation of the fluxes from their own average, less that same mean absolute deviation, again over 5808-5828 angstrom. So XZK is 10.32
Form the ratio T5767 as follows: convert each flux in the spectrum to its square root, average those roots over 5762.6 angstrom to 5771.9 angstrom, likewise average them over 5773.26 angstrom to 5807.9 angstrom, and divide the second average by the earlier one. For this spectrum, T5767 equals 1.01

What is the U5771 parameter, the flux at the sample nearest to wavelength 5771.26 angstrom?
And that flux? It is 19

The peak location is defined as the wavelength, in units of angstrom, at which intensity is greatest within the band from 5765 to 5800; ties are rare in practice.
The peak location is 5791.23 angstrom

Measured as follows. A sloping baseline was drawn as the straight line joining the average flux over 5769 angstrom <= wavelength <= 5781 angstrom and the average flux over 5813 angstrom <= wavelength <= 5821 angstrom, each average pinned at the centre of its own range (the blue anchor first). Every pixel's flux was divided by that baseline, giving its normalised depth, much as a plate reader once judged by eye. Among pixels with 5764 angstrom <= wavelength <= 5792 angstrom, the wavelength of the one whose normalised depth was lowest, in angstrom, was 5781.90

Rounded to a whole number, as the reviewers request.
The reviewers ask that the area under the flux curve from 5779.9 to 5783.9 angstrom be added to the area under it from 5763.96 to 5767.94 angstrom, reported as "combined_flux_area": 144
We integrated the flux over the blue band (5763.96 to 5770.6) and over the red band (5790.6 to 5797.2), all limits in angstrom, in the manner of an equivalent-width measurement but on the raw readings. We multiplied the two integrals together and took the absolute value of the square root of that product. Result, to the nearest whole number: 126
